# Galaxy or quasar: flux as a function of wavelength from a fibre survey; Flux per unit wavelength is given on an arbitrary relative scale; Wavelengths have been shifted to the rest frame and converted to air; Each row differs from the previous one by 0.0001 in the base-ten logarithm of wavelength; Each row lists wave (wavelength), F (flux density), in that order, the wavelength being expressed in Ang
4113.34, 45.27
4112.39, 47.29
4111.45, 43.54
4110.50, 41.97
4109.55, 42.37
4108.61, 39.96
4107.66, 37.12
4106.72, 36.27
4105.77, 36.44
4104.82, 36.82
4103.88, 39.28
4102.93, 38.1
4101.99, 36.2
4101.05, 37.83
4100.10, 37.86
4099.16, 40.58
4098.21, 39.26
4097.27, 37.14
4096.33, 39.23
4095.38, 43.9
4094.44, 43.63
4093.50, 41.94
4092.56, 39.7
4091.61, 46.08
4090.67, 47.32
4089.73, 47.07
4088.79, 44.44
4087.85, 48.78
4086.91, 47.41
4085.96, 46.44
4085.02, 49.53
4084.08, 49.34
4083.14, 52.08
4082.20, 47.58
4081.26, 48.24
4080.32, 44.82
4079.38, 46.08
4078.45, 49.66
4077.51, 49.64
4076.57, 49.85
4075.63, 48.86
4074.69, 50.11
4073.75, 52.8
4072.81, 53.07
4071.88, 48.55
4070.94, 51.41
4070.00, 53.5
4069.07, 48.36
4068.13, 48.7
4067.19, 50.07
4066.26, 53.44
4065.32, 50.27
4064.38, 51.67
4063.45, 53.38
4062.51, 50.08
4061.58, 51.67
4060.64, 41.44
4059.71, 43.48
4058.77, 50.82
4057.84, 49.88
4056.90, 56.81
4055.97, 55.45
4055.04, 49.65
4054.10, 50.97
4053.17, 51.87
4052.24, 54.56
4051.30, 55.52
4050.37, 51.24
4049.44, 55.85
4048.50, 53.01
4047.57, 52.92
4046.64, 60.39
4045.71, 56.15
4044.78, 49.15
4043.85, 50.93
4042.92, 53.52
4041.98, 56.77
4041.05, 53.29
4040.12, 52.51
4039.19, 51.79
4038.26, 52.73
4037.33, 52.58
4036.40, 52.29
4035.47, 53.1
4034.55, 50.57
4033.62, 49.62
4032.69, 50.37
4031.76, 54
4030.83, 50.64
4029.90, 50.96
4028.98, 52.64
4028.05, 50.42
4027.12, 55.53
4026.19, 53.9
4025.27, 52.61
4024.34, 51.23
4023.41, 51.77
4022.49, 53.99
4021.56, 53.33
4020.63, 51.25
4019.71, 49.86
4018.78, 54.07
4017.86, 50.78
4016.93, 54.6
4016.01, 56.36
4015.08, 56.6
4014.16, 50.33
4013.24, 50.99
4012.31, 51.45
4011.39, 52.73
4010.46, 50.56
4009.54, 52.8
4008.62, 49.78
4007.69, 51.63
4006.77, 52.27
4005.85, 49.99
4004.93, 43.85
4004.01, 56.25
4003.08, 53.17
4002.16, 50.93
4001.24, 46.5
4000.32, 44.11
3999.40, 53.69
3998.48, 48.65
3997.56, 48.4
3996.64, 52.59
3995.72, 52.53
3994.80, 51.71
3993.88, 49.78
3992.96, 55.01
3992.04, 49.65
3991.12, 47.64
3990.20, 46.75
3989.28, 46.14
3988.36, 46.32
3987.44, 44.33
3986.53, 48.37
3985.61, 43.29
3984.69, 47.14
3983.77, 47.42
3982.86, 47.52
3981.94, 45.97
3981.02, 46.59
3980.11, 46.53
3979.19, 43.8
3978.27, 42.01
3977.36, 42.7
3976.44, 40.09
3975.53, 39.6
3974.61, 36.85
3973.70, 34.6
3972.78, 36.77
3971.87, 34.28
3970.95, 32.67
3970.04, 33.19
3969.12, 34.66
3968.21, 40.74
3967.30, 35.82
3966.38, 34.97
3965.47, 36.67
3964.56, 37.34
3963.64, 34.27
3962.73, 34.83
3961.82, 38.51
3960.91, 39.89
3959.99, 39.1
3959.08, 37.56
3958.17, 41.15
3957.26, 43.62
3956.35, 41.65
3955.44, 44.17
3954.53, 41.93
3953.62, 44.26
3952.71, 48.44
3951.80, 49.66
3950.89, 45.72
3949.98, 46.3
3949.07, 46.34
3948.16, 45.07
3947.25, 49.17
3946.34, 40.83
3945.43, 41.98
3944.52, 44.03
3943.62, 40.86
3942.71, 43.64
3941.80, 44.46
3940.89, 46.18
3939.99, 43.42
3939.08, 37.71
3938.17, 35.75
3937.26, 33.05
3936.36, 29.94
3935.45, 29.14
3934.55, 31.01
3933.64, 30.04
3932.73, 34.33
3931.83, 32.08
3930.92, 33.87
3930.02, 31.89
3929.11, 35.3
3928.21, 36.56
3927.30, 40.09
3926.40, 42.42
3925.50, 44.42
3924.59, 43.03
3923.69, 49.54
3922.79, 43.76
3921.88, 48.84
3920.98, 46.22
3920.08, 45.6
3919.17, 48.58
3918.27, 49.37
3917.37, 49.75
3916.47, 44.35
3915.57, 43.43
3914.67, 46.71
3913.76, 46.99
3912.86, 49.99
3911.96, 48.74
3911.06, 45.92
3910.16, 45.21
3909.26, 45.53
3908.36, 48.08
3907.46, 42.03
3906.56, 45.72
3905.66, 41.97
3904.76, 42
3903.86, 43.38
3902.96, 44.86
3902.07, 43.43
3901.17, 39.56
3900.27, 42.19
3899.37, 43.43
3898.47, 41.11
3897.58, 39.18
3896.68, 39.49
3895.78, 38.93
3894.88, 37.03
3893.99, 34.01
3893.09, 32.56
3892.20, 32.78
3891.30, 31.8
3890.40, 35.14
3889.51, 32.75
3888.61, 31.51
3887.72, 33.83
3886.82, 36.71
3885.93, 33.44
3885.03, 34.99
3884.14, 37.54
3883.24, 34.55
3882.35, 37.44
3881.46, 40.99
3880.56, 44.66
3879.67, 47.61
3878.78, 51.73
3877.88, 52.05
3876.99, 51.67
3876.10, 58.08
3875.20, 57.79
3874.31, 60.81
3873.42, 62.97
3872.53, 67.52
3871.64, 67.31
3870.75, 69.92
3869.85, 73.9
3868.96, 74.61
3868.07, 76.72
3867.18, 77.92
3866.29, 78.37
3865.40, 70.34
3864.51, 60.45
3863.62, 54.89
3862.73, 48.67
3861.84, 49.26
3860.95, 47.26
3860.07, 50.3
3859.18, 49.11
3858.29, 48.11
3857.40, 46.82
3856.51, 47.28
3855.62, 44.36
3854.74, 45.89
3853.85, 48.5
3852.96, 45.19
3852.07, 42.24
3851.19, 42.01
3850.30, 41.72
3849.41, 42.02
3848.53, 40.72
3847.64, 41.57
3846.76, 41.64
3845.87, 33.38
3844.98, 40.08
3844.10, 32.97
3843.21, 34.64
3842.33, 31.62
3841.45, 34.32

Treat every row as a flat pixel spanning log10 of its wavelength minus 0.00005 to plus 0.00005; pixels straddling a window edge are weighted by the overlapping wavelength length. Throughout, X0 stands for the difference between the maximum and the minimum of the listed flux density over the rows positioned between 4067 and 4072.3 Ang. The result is 5.1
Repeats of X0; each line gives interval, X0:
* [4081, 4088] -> 5.6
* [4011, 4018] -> 6.3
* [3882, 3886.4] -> 4.1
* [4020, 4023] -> 2.7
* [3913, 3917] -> 3.6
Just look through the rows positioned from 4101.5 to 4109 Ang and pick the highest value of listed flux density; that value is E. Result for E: 39.96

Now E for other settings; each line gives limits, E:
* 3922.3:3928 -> 49.54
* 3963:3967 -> 37.34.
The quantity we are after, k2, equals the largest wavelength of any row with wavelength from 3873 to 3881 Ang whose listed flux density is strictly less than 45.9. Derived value 3880.56 Ang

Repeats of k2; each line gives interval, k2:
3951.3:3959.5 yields 3959.08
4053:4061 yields 4060.64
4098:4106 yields 4105.77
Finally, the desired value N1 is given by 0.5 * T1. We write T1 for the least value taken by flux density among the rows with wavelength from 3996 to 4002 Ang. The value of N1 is 22.1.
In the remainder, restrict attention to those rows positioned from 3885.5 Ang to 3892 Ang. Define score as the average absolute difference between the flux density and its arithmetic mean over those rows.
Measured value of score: 1.4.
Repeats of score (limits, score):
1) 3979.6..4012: 2.8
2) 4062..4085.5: 1.7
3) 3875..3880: 3.2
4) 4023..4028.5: 1.4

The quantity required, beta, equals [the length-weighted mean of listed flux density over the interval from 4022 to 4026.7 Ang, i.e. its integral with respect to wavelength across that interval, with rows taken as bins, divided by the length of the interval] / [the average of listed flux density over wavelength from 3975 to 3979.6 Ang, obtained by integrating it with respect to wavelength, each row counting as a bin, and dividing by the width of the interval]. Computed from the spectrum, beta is 1.27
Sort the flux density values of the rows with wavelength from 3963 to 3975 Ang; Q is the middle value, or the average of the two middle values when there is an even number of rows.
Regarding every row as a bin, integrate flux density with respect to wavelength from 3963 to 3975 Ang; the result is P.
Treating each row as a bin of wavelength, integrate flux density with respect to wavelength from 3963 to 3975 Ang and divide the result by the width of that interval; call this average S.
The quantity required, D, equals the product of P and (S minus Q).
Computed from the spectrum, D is 261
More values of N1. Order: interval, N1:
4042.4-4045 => 24.6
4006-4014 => 24.9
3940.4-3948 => 20.4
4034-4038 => 25.3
